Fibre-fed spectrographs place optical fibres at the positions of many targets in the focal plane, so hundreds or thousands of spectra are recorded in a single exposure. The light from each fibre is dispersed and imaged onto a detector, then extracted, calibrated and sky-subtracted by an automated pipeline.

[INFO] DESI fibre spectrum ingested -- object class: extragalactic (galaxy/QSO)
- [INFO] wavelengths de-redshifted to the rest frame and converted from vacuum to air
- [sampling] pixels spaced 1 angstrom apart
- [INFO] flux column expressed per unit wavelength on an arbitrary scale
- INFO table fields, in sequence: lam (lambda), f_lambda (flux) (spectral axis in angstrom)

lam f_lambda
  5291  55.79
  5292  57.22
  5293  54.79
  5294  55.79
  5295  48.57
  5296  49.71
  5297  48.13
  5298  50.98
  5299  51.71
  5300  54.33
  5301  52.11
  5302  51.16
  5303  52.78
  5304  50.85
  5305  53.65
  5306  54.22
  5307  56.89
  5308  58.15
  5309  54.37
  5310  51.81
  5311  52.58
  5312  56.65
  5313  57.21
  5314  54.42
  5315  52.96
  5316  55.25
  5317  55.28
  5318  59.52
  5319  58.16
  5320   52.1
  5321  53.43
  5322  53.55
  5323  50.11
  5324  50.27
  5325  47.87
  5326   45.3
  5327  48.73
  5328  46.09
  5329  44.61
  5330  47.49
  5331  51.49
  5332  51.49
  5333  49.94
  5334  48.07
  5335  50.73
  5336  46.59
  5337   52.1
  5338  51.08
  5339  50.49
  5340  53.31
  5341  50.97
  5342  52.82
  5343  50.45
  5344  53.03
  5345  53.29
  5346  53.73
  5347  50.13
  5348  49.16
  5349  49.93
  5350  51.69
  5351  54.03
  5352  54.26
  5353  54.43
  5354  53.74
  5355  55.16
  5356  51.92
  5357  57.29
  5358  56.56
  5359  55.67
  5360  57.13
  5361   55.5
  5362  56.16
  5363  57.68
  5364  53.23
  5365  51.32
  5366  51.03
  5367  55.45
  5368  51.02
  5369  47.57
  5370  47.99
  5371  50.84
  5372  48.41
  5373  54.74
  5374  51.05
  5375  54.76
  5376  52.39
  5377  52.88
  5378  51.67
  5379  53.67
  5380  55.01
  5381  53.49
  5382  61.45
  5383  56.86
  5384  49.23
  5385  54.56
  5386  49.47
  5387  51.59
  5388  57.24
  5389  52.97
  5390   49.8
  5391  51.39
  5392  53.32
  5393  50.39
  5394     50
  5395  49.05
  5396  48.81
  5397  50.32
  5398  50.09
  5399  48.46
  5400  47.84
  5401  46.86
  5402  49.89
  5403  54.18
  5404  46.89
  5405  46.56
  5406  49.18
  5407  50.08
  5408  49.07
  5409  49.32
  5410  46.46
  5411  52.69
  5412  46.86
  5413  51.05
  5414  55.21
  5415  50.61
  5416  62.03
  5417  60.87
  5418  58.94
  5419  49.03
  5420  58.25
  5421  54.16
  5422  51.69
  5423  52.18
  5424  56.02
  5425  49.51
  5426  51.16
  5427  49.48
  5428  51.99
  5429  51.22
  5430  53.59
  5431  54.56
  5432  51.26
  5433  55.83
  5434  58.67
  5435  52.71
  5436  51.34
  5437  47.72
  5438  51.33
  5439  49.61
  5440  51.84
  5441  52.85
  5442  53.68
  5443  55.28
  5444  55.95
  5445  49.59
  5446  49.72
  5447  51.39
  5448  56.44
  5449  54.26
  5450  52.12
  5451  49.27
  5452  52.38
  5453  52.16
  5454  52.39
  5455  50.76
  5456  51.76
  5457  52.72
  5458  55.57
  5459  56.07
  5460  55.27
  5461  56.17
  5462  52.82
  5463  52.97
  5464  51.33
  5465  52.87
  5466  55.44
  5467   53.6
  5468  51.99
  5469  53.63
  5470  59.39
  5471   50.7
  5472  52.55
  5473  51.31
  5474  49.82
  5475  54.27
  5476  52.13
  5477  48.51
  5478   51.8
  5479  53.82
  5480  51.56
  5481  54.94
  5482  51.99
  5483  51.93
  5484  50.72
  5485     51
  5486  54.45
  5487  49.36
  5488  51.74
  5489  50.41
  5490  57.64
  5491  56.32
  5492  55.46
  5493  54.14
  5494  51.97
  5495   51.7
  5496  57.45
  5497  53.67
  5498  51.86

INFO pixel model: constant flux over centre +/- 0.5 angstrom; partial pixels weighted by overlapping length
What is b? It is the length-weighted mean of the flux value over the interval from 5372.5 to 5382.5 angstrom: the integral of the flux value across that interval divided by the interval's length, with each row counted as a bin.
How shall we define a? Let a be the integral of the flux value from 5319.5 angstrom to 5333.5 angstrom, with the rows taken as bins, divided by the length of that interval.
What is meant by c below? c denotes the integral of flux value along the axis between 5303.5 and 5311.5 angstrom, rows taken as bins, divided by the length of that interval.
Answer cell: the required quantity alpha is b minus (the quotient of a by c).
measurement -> 53.2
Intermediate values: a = 49.5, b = 54.1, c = 54.1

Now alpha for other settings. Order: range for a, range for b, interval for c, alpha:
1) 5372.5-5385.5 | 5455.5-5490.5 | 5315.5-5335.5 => 51.9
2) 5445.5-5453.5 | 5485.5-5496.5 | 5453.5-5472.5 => 52.7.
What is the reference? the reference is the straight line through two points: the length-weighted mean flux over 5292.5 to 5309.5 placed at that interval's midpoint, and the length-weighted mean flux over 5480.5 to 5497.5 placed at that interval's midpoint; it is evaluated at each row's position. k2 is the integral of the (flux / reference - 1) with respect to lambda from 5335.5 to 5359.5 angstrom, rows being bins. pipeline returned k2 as -0.16 angstrom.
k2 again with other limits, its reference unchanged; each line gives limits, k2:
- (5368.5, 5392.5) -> -0.18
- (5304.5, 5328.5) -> 0.18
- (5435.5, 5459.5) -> -0.36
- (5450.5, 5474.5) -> -0.06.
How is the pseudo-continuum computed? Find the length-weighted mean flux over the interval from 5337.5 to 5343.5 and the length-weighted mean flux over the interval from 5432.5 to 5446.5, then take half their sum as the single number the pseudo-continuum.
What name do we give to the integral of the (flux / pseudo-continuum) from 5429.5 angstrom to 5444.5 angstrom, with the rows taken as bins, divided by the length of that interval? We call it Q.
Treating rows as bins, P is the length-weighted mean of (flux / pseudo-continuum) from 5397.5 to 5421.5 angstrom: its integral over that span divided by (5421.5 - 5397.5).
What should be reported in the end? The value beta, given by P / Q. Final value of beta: 0.97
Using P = 0.99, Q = 1.02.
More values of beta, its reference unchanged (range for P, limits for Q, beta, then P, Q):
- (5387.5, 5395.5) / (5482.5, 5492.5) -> 0.98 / 0.99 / 1.02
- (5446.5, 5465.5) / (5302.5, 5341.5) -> 1.02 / 1.02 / 1.00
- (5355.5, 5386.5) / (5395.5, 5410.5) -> 1.09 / 1.03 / 0.94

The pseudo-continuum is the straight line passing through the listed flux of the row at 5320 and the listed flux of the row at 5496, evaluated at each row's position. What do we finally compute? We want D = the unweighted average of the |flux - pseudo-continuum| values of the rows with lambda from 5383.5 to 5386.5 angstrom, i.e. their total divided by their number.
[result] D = 3.3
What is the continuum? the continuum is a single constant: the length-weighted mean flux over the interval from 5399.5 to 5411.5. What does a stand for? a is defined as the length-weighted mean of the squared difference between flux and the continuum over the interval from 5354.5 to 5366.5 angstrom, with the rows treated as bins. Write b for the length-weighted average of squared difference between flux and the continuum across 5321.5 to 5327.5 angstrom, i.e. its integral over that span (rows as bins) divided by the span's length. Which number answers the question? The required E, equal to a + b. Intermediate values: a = 39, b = 6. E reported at 45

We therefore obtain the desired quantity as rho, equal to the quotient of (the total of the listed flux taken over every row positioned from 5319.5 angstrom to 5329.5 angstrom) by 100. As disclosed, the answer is 4.92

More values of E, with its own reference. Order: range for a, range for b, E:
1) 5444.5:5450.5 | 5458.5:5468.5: 41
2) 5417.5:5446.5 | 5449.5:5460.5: 39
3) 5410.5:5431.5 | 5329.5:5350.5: 40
